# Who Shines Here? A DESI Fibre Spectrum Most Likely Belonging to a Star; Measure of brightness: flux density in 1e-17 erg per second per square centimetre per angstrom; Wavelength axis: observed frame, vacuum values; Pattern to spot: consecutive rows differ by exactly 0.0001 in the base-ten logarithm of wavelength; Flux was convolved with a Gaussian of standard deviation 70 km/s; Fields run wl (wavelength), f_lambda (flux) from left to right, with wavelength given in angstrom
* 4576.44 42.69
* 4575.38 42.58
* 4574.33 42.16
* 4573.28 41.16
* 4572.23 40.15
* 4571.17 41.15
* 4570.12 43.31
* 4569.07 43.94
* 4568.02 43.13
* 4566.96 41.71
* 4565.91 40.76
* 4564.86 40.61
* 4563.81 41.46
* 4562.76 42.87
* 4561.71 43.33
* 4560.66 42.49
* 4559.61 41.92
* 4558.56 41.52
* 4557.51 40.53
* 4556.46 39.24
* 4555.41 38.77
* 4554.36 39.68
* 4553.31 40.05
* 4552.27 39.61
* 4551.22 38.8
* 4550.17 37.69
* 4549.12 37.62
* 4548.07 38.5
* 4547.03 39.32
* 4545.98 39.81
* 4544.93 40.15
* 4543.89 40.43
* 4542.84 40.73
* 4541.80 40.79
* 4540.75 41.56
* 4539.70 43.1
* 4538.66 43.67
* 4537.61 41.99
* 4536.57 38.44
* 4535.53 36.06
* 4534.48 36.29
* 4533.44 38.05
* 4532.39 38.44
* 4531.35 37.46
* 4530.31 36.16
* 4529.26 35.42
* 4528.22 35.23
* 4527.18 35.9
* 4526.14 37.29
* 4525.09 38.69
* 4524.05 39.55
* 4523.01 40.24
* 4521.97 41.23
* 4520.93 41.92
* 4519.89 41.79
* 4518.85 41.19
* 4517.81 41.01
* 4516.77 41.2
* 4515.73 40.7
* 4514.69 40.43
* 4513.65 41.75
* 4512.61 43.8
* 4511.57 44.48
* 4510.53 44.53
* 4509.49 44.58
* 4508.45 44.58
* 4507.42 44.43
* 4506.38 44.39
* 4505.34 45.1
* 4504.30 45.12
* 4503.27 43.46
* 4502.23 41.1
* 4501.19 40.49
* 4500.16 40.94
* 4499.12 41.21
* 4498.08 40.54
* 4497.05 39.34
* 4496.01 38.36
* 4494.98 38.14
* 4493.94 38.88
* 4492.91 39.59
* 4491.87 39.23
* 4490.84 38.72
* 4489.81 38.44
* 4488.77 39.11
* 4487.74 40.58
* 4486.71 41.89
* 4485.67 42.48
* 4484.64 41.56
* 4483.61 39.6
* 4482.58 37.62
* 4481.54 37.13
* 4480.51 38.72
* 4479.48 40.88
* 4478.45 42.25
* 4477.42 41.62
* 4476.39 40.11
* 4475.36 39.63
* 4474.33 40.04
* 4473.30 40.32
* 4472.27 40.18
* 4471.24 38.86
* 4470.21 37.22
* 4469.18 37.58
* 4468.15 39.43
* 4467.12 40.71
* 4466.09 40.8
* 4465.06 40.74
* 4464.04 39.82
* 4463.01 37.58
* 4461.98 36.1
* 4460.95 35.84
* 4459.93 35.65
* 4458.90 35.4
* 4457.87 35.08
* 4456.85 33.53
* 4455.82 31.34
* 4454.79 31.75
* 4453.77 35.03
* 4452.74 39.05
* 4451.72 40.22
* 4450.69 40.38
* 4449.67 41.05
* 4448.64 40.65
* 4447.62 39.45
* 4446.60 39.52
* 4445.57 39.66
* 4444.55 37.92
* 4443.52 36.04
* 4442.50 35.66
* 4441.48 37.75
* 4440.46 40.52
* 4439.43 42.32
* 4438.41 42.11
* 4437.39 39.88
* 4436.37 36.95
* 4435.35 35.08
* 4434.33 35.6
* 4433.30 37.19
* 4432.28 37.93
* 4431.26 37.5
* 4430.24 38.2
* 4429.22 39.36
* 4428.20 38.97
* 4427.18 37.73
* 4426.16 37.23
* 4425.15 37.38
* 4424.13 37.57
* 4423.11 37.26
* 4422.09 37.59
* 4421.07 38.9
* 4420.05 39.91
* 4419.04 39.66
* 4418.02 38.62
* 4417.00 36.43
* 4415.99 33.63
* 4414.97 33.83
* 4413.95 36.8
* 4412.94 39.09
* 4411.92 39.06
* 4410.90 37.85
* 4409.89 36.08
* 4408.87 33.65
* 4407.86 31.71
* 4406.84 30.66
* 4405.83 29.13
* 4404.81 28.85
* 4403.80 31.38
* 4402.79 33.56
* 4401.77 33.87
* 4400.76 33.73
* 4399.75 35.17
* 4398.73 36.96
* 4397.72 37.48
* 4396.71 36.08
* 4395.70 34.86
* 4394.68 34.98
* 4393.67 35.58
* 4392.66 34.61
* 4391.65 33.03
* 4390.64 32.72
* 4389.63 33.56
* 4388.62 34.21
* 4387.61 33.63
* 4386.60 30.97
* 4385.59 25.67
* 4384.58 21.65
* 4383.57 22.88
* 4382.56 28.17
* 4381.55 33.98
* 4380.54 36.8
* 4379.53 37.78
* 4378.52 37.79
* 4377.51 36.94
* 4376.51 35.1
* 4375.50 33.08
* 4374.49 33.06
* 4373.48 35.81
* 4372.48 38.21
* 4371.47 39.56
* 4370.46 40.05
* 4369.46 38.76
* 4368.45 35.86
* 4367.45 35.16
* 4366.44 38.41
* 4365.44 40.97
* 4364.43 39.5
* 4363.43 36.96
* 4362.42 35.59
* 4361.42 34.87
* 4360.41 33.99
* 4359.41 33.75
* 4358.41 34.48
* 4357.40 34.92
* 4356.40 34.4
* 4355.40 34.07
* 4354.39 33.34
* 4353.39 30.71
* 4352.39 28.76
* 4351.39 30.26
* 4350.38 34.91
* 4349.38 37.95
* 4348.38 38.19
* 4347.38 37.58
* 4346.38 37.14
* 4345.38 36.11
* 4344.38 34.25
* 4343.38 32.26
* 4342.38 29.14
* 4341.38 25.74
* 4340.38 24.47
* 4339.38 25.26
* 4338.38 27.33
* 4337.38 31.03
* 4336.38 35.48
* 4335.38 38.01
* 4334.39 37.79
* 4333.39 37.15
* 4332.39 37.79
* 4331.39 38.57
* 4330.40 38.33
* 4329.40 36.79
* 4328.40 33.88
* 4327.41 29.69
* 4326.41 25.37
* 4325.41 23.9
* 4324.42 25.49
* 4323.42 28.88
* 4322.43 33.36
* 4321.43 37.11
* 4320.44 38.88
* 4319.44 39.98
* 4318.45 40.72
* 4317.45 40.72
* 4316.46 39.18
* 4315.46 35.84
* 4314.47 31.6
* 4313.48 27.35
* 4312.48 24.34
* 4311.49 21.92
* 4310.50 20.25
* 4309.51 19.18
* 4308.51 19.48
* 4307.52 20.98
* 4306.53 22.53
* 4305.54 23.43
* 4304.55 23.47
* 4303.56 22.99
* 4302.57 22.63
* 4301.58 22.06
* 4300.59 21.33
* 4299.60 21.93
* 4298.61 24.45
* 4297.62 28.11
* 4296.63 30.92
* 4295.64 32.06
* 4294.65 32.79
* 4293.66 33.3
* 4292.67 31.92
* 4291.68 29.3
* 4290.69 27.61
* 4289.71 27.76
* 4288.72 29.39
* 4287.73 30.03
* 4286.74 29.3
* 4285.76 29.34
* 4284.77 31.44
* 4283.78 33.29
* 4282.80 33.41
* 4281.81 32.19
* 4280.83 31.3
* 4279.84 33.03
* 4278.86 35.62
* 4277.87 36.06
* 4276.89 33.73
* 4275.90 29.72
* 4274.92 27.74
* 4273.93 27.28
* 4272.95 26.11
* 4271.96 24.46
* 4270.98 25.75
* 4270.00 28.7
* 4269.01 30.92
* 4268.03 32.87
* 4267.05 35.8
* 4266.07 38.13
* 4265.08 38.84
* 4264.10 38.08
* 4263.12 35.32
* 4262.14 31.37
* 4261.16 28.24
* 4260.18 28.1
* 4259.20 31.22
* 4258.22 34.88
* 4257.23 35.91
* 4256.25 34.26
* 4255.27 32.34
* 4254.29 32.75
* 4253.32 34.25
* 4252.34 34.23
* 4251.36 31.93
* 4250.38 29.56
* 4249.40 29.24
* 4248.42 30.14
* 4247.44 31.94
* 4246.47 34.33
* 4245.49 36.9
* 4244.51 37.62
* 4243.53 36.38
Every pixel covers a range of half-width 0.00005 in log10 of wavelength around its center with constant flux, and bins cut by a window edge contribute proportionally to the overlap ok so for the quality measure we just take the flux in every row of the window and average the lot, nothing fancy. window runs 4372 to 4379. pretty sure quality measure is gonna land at 36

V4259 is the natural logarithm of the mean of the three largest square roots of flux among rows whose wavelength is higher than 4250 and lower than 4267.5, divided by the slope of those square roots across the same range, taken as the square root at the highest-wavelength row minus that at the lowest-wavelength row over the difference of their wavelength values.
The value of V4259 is 5.24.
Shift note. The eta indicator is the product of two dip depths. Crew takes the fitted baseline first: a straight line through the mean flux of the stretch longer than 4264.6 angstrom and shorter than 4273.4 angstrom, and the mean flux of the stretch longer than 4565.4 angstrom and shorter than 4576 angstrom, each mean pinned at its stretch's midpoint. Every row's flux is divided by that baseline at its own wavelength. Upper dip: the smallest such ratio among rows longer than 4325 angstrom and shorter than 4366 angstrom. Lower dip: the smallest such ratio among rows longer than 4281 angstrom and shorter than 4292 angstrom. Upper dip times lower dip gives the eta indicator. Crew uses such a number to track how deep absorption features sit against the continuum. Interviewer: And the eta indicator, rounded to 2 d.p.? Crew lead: 0.62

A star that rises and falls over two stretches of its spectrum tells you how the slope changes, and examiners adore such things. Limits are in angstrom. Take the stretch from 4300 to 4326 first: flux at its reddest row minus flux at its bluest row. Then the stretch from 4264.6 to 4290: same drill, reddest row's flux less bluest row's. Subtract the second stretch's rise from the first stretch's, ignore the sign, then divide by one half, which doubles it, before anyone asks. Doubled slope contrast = 27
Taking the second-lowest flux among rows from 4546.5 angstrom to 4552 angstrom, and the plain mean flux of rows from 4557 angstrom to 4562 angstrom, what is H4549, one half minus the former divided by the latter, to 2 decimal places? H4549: -0.40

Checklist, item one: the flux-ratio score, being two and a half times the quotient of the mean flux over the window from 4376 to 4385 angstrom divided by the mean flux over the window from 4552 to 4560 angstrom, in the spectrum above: 2.0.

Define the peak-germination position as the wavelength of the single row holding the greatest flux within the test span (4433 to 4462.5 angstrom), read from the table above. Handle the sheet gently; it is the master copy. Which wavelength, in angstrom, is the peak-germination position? 4439.43 angstrom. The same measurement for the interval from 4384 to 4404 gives 4397.72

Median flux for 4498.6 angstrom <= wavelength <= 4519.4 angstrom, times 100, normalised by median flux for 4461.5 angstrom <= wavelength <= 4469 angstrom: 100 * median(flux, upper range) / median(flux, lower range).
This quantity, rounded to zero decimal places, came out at 107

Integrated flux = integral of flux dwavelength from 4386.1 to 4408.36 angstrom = 746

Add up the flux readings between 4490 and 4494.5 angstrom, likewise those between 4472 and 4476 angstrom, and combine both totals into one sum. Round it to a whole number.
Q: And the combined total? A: 317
